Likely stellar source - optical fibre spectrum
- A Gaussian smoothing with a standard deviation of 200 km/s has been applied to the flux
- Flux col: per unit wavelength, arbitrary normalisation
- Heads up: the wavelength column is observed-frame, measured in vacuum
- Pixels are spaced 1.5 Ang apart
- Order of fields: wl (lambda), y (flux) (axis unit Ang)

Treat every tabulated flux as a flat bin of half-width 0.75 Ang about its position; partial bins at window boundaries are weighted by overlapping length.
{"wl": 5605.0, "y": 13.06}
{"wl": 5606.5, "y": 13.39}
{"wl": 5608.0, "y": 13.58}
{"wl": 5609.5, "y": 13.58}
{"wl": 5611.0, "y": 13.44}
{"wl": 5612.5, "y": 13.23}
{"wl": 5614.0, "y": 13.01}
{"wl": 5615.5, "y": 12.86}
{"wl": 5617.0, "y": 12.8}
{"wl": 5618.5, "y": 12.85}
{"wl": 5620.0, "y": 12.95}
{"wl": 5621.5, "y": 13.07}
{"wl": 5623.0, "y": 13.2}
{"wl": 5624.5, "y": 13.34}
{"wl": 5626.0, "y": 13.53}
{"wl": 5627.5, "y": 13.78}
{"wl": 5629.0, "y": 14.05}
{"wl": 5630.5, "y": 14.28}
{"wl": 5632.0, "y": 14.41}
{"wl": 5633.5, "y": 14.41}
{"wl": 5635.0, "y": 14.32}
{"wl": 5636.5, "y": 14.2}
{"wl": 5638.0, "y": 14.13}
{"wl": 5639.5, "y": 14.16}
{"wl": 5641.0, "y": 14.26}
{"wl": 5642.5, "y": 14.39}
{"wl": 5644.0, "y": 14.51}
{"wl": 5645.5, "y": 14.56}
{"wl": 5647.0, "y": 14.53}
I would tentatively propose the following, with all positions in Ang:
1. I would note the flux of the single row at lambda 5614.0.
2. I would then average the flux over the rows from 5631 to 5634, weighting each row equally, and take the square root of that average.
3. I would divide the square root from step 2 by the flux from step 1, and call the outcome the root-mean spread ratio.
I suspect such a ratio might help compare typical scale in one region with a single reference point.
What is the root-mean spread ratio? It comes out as 0.292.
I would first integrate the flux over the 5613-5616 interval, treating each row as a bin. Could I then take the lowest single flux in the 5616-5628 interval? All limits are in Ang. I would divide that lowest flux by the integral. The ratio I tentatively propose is 0.33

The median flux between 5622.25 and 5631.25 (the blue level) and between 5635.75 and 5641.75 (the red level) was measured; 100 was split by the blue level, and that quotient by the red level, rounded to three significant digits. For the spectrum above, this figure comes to 0.516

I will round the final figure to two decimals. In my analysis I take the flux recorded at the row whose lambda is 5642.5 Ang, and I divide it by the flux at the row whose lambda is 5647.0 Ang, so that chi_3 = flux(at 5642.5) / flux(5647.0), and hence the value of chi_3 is 0.99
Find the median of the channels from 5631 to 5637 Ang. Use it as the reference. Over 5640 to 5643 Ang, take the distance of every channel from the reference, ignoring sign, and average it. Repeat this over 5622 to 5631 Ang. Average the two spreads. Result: 0.4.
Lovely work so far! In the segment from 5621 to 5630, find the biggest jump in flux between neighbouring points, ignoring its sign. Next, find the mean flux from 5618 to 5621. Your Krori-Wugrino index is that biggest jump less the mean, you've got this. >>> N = -12.6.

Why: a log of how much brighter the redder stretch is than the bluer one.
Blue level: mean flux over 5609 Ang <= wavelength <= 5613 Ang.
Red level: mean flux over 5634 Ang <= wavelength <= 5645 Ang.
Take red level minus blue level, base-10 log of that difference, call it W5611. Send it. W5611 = -0.06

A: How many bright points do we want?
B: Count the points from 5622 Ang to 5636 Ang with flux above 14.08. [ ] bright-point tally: 4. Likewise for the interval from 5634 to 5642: 5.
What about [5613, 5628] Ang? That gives 0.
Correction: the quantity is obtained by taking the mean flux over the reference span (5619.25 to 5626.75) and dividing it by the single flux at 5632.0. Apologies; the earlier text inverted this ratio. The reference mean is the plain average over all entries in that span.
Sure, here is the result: 0.92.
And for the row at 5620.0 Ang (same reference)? 1.02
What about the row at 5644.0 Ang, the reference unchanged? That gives 0.91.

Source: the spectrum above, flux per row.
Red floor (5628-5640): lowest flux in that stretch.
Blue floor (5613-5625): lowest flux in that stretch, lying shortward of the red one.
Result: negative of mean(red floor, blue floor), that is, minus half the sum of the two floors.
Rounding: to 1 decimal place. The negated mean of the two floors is -13.4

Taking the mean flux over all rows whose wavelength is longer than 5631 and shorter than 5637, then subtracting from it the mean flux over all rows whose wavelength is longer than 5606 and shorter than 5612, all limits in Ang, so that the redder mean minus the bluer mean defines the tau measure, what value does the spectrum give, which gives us 0.8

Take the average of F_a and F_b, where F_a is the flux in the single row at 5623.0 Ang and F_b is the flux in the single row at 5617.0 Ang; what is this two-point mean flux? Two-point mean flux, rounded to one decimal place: 13.0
